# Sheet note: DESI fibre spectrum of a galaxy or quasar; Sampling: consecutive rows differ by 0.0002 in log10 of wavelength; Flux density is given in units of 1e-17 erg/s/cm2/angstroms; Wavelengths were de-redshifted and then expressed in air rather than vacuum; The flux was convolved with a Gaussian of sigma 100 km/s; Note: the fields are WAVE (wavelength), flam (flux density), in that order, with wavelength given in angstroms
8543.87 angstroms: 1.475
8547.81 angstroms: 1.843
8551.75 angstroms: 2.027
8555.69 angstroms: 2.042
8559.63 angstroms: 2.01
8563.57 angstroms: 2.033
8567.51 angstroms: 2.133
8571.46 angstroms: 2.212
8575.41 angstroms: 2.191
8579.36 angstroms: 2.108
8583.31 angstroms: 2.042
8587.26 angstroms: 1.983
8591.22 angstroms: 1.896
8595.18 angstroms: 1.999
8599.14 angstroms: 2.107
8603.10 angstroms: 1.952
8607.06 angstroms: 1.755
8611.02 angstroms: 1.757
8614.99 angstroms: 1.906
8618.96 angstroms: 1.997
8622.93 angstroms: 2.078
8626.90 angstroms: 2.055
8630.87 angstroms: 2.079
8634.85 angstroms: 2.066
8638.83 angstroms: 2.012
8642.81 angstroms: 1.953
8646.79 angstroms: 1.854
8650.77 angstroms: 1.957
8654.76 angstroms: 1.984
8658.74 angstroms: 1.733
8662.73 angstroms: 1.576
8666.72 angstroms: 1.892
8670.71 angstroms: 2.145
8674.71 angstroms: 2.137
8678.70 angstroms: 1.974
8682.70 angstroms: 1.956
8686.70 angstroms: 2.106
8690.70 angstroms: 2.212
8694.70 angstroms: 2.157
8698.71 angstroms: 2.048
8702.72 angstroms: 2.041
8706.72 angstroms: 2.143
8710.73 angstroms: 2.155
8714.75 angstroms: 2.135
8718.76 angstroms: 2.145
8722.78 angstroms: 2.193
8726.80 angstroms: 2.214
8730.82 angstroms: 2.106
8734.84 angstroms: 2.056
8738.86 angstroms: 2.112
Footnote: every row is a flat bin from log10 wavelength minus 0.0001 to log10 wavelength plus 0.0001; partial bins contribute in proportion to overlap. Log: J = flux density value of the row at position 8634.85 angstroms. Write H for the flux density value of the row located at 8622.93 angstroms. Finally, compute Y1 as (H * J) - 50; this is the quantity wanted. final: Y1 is -45.7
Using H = 2.078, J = 2.066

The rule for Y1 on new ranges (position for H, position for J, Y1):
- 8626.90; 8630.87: -45.7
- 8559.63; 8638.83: -46.0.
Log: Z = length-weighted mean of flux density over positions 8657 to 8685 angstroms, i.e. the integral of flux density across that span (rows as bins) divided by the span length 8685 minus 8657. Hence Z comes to 1.920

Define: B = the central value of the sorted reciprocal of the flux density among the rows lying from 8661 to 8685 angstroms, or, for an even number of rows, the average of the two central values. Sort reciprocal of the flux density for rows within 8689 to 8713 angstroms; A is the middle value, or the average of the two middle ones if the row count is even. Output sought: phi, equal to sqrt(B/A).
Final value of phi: 1.05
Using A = 0.465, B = 0.509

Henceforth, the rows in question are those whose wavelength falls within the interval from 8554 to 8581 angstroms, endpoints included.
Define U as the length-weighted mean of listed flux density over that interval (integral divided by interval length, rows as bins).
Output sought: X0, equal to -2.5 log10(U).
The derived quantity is -0.81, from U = 2.11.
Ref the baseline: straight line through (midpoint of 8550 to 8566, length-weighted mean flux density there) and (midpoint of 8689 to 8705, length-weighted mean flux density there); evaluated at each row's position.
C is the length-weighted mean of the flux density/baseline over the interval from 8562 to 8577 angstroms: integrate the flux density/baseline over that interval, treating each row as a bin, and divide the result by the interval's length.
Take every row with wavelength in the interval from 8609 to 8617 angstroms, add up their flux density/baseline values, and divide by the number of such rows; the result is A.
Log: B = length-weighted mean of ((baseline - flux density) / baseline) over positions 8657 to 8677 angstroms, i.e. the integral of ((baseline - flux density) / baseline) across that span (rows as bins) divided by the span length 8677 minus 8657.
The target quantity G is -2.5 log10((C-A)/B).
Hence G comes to -0.61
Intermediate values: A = 0.887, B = 0.09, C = 1.05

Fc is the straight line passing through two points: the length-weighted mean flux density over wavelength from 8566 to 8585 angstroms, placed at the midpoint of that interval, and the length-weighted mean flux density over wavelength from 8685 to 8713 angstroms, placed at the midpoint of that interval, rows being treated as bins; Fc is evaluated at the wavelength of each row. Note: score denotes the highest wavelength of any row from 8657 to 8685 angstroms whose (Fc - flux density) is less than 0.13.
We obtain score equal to 8674.71 angstroms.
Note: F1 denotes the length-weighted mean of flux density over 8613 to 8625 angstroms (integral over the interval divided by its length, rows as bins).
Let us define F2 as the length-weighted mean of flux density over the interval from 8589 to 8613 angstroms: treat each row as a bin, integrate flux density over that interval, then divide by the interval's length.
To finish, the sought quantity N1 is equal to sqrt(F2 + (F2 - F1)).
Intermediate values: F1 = 1.99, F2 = 1.91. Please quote 1.35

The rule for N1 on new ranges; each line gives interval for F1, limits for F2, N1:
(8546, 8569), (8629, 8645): 1.43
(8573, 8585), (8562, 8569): 1.43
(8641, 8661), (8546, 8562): 1.44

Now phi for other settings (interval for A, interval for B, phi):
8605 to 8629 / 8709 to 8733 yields 0.95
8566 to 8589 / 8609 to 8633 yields 1.02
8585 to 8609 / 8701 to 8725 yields 0.96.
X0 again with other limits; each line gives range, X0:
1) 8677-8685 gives -0.74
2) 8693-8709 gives -0.80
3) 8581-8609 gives -0.73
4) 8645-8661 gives -0.68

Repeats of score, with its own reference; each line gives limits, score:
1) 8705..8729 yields 8726.80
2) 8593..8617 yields 8599.14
